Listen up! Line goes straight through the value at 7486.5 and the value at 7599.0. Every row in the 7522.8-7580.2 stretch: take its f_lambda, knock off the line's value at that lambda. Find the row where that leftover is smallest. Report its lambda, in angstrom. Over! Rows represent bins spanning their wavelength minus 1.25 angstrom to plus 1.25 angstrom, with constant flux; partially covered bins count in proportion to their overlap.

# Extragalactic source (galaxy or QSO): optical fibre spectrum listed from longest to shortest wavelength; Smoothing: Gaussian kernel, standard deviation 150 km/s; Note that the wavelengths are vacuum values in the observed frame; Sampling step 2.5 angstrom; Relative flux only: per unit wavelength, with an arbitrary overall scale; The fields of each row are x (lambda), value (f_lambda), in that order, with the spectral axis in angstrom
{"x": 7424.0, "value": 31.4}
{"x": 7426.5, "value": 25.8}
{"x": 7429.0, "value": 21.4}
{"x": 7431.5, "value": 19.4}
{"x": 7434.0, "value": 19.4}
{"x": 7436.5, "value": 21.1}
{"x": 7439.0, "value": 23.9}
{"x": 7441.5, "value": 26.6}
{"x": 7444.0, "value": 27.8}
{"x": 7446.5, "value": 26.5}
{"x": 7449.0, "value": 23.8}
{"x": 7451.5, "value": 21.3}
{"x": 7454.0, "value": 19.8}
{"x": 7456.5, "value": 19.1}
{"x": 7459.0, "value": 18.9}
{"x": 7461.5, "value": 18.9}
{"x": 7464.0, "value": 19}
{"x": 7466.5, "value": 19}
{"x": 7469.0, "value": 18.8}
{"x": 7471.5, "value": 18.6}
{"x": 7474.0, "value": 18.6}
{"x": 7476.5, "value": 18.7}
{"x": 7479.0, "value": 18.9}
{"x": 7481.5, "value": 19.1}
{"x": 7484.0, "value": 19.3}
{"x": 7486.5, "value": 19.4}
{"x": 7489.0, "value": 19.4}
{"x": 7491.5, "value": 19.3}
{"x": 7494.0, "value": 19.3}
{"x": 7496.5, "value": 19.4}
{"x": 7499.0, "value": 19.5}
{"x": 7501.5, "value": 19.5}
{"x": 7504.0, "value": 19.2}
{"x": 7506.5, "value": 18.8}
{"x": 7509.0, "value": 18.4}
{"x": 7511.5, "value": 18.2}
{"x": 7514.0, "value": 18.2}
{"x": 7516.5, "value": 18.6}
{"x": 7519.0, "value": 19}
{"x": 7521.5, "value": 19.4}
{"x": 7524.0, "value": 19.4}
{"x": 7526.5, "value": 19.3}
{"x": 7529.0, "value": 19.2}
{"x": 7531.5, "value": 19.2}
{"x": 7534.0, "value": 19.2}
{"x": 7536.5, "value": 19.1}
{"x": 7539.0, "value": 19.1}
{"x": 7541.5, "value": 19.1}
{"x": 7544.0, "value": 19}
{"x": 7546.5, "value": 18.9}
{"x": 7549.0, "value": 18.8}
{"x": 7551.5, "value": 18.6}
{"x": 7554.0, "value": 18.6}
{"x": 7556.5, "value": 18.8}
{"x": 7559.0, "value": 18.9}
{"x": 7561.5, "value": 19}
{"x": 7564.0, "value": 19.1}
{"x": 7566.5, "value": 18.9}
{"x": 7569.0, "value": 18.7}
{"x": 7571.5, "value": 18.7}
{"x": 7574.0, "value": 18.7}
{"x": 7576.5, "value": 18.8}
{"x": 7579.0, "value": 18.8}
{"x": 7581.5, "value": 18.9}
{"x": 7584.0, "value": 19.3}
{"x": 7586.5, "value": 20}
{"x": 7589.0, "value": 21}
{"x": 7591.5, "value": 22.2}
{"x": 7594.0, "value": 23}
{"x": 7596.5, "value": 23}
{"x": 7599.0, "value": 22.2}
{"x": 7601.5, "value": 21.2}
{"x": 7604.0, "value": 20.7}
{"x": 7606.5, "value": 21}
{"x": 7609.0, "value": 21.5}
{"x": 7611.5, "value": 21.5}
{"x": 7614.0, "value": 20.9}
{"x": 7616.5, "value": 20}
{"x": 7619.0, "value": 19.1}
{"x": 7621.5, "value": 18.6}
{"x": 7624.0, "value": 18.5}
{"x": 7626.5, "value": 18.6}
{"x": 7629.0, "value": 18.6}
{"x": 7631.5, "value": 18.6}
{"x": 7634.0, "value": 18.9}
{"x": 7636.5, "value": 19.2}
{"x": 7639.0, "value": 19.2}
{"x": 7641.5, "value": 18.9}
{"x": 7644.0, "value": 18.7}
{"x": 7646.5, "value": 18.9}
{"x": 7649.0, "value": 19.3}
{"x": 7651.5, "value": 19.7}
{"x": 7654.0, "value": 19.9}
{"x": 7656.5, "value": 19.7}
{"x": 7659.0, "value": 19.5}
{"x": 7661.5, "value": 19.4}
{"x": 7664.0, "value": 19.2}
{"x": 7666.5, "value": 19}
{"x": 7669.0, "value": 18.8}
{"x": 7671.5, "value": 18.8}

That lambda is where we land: 7579.0 angstrom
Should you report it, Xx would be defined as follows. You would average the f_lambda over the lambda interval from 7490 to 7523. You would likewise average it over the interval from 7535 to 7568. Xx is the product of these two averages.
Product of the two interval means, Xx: 359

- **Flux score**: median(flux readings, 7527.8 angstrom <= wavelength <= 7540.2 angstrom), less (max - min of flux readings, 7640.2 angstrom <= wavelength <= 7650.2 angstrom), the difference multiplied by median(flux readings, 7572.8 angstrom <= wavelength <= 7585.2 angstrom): 350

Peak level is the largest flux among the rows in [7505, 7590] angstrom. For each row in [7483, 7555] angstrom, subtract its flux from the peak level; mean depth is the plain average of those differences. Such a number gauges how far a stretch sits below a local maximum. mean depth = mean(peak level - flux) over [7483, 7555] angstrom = 1.95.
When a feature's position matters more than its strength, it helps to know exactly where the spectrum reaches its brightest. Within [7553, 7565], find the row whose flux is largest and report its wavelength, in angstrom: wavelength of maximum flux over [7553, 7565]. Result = 7564.0 angstrom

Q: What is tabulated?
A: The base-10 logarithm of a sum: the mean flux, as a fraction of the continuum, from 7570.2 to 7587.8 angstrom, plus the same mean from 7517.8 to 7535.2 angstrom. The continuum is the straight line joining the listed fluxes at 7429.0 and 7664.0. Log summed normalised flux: 0.277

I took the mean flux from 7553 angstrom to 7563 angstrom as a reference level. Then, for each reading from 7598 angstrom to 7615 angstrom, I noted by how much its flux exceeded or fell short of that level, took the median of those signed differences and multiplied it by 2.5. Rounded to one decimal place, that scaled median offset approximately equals 5.9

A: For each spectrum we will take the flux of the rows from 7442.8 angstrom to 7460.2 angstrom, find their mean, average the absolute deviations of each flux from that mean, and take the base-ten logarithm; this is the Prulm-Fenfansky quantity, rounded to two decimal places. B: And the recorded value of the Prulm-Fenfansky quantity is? 0.49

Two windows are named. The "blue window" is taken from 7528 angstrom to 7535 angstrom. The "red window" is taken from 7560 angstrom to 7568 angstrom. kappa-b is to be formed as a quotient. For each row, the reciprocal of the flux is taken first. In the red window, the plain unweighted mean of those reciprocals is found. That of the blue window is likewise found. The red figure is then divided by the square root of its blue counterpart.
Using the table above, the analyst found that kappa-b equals 0.231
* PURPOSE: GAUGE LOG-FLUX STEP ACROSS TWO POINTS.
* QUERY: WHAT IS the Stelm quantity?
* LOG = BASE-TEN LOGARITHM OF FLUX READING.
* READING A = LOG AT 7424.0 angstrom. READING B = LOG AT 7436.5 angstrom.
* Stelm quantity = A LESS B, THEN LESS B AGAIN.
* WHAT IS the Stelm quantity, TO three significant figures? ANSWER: -1.15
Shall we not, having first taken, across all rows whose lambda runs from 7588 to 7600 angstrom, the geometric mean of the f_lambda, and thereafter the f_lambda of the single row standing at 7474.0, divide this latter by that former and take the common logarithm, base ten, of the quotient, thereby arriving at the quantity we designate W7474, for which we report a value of -0.078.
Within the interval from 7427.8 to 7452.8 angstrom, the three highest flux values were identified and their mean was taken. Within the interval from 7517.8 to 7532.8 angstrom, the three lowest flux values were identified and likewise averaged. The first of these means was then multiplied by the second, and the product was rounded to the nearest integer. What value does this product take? 516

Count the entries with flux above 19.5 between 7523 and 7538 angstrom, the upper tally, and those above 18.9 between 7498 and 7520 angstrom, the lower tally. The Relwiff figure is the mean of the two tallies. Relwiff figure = 2.0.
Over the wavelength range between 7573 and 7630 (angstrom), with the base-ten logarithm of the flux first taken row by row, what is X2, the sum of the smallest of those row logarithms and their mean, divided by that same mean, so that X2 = 1.97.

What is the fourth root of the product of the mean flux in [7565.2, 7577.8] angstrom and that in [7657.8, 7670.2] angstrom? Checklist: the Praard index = 4.36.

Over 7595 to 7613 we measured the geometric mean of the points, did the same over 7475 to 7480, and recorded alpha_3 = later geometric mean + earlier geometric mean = 40.4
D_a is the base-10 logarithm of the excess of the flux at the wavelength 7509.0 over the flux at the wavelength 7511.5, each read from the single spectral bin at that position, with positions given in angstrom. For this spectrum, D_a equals -0.70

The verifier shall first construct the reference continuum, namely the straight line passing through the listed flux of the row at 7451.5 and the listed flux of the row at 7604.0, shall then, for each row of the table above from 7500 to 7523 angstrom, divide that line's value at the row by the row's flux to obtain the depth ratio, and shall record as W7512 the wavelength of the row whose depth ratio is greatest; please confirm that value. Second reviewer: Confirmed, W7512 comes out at 7511.5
